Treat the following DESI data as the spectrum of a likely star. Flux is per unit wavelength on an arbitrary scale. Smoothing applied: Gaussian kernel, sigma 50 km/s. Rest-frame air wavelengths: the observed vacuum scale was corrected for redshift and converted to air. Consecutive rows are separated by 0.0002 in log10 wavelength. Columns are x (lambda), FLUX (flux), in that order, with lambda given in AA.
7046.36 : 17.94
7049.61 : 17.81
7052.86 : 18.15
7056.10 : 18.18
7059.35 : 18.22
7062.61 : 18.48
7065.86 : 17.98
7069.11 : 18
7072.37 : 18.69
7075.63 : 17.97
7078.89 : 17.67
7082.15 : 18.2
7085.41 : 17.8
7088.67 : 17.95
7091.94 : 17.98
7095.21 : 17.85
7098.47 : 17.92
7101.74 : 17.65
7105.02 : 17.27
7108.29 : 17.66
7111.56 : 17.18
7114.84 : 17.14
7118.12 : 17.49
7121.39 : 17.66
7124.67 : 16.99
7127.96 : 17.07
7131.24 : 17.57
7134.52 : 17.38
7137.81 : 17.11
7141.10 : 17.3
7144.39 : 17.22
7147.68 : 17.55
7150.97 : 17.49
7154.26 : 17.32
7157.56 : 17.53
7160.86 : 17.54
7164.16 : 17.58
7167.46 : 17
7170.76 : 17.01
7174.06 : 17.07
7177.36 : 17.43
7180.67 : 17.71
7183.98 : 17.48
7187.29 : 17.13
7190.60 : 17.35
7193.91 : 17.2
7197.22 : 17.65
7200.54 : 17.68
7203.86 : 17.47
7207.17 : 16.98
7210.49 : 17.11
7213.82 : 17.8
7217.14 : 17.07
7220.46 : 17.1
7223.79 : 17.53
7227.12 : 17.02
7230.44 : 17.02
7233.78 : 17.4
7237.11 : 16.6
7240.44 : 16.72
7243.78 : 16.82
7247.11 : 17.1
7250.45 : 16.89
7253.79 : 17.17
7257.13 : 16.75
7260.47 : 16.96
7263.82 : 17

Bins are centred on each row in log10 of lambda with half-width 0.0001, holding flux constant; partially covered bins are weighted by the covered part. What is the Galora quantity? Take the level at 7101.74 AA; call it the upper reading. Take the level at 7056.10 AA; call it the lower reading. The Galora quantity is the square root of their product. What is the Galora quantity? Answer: 17.9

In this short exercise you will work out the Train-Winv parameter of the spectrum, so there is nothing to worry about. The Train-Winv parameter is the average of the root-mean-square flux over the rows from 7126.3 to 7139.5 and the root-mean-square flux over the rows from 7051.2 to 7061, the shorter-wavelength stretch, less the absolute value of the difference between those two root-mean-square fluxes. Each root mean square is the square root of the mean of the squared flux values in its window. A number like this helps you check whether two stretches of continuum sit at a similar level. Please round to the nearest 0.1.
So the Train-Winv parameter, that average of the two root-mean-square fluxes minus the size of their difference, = 16.8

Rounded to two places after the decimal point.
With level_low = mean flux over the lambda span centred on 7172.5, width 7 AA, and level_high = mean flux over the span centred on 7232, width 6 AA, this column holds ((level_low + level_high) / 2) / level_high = 1.00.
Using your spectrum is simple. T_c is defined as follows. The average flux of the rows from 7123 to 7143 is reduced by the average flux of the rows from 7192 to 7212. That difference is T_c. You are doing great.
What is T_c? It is -0.1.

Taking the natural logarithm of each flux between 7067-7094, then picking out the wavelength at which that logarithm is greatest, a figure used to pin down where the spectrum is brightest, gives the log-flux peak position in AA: 7072.37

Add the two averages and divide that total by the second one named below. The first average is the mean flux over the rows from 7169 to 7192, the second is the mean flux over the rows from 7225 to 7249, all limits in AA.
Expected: 2.02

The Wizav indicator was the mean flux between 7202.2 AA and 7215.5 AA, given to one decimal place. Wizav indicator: 17.3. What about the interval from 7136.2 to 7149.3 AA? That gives 17.3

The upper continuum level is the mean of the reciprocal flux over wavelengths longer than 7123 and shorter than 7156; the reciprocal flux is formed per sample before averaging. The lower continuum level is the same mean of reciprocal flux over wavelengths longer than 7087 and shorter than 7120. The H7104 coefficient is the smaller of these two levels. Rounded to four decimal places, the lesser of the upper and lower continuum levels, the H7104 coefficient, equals 0.0568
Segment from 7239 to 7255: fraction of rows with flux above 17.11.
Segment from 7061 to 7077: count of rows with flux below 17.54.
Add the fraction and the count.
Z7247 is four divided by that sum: 20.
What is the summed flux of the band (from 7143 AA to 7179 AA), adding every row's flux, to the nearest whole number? 191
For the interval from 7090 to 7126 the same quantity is 193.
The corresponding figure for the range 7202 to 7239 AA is 189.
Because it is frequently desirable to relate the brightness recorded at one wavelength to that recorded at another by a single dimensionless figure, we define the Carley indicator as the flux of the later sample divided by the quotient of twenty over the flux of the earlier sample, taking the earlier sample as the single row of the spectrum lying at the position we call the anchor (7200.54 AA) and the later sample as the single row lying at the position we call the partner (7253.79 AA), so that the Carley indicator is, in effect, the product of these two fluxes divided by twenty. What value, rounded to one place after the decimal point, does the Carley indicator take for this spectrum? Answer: 15.2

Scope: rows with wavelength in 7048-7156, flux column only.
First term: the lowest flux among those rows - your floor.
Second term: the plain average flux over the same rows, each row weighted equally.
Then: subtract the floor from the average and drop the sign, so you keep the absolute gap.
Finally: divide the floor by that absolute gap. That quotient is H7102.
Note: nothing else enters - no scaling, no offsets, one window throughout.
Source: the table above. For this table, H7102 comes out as 24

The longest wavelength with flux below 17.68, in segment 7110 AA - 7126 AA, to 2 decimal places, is 7124.67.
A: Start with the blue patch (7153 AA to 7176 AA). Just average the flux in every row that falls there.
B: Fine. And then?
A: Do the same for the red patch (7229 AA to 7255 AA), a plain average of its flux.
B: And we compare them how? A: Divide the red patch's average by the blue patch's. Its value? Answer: 0.981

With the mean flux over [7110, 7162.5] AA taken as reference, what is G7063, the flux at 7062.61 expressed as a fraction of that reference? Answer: 1.07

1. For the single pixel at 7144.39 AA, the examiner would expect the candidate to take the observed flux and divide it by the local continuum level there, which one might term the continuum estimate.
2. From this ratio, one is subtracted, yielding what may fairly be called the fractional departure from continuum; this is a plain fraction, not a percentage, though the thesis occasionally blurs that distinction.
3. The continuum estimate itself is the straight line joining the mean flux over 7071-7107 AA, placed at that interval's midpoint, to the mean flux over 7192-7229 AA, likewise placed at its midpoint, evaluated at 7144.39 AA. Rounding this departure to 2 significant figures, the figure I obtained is -0.024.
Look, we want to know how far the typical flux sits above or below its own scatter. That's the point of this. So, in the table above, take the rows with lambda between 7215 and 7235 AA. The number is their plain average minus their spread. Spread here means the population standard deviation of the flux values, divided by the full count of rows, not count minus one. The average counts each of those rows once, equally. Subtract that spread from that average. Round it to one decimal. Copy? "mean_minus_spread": 17.0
